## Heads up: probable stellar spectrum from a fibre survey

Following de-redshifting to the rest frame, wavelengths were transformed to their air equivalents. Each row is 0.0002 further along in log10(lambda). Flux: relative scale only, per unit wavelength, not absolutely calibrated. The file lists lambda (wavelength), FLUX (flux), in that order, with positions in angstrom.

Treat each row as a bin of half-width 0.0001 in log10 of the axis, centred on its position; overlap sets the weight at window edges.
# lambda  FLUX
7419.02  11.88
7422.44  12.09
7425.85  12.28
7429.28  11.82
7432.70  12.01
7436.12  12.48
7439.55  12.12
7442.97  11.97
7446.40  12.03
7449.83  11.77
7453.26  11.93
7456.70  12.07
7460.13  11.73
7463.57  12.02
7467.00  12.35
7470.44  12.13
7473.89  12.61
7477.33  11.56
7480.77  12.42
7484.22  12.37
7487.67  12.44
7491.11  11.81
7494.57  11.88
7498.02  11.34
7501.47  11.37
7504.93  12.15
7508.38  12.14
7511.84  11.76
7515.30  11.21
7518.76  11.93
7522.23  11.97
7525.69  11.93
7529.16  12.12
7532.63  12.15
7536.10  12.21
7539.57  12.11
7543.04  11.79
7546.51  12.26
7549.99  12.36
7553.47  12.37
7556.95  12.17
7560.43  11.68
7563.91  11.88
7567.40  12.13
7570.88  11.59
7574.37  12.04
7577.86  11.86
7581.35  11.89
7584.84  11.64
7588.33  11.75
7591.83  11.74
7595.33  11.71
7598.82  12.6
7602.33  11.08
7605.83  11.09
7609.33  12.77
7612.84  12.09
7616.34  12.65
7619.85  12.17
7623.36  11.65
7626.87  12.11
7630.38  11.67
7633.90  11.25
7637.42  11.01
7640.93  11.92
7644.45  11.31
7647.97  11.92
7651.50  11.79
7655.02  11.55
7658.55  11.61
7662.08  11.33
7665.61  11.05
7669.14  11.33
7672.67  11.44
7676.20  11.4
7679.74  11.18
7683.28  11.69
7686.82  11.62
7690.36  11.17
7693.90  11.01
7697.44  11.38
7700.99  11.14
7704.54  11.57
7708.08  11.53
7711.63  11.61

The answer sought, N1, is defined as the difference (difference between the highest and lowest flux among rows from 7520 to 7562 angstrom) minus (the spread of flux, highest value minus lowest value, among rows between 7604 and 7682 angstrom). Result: -1.1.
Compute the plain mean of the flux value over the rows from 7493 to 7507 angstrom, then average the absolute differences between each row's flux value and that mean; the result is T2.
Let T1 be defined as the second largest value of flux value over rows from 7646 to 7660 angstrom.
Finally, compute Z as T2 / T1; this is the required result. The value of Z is 0.028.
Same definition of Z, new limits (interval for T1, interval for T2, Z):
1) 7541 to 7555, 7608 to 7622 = 0.023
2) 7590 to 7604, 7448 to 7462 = 0.011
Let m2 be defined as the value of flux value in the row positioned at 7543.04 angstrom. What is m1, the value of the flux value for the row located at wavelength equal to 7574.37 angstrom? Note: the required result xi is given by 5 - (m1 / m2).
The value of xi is 3.979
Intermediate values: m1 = 12.04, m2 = 11.79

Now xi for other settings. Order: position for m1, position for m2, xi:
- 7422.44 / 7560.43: 3.965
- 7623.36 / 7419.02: 4.019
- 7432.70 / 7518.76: 3.993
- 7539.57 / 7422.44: 3.998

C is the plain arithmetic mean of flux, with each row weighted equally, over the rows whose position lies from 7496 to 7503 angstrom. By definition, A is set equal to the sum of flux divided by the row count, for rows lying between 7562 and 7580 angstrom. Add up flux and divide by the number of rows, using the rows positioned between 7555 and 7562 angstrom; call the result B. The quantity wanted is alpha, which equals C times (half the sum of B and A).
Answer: 135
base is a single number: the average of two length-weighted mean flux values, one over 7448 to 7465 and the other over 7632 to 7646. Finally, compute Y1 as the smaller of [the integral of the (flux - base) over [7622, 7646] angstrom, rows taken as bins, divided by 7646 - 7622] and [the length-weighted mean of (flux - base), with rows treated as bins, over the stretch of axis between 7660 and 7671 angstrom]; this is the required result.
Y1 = -0.4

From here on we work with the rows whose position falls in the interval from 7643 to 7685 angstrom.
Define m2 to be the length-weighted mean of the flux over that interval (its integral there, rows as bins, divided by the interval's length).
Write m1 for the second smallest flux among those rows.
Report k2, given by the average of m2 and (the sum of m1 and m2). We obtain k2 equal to 17.1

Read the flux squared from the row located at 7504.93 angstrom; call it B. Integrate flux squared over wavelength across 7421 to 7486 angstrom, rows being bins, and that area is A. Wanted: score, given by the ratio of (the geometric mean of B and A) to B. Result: 8.0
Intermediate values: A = 9510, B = 148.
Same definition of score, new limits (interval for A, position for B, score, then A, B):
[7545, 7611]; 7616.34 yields 7.7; 9396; 160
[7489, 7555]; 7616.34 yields 7.7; 9420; 160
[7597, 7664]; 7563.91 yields 8.1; 9291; 141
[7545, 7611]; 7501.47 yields 8.5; 9396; 129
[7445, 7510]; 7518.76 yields 8.1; 9377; 142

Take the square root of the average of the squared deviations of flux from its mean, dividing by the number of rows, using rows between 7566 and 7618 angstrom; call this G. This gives 0.48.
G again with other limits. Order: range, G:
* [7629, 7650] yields 0.35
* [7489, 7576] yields 0.30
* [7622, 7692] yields 0.30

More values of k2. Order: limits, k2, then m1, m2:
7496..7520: 17.4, 11.34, 11.7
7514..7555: 17.9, 11.79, 12.0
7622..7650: 17.2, 11.25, 11.6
